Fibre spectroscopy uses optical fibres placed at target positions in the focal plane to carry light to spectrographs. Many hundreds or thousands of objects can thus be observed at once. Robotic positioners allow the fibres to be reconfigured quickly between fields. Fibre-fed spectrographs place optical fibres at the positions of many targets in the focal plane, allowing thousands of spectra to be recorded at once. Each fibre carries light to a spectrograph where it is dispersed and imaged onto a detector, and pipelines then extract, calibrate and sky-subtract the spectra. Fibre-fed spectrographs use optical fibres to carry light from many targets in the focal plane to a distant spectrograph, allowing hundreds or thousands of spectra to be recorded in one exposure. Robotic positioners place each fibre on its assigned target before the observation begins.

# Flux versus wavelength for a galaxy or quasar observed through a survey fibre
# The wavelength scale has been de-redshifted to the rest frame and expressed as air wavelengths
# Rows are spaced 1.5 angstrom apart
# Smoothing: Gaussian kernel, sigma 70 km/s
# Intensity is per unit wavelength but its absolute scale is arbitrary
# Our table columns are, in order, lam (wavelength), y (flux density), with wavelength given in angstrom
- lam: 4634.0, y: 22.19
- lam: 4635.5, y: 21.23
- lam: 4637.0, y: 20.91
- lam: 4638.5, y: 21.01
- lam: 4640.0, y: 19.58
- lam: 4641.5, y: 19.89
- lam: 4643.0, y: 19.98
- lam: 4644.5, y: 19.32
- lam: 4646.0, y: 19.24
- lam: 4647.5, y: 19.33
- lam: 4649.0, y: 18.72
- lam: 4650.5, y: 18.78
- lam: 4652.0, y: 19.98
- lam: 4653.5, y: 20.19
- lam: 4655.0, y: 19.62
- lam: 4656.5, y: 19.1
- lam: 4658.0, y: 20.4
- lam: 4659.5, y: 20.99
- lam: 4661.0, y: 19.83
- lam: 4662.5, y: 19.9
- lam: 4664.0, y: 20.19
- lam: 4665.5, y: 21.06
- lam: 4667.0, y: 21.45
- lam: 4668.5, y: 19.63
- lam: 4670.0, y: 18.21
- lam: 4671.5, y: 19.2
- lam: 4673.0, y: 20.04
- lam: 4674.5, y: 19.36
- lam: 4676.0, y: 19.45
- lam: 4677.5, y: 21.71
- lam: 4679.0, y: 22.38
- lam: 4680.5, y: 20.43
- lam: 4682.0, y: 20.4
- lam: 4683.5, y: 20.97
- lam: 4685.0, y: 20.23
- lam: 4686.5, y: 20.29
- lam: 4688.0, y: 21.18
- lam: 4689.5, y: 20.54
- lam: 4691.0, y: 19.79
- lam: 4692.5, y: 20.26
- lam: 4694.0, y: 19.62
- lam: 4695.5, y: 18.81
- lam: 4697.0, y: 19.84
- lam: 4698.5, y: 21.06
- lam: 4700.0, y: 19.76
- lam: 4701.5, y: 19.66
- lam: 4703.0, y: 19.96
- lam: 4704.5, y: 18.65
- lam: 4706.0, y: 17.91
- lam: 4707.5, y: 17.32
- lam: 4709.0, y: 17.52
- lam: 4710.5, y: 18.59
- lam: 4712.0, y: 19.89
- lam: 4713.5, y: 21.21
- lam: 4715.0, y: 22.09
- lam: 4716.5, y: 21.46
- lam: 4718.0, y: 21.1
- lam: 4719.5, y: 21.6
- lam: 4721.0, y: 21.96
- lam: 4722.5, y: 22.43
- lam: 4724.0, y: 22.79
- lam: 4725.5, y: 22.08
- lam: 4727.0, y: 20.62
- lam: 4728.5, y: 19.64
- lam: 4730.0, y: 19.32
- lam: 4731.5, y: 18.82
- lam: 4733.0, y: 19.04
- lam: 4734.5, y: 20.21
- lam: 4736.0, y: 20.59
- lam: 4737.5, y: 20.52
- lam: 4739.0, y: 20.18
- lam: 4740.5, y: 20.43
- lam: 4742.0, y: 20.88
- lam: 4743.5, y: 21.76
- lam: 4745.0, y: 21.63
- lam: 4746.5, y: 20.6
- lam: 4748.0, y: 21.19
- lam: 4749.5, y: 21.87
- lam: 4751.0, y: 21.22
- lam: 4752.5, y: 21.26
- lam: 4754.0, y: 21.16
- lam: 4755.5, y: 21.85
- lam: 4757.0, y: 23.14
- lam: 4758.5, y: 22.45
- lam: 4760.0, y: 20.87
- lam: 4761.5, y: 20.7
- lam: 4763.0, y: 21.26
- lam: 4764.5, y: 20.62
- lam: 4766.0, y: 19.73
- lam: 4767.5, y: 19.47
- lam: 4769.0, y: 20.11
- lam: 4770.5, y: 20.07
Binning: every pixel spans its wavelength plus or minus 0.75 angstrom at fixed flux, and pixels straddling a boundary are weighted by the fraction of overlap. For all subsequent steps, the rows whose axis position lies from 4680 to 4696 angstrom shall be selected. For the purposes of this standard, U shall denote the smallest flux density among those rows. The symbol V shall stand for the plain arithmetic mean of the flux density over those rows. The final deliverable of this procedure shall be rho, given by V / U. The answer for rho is 1.08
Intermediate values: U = 18.81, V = 20.2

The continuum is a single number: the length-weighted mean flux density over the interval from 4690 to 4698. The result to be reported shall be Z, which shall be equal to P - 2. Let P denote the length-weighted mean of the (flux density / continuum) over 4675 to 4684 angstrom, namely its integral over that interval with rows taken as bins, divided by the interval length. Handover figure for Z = -0.94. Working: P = 1.06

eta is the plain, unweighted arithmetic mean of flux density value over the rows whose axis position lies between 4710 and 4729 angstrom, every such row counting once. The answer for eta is 21.2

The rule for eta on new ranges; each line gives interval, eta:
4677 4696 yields 20.5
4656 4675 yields 20.0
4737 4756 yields 21.1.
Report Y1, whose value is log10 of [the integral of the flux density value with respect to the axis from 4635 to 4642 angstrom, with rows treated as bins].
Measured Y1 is 2.16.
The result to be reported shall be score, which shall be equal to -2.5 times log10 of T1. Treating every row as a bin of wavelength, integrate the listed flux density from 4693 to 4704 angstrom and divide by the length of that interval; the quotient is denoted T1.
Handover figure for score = -3.24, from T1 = 19.8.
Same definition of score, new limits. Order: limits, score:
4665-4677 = -3.24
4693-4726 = -3.26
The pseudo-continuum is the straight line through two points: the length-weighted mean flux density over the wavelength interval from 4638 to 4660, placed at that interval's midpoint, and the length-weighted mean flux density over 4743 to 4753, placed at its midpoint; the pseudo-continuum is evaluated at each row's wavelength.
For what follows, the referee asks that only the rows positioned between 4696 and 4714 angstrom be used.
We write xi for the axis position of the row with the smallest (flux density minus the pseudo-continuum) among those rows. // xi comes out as 4707.5 angstrom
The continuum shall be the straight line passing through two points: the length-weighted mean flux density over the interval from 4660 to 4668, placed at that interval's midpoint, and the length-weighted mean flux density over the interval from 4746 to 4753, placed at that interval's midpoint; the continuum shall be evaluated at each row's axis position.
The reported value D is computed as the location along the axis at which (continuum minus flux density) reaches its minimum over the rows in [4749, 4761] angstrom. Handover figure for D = 4757.0 angstrom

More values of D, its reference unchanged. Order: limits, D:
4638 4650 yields 4638.5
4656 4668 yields 4667.0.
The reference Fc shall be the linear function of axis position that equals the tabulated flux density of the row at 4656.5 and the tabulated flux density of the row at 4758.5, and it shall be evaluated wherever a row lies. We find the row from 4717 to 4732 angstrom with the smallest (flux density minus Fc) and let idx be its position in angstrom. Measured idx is 4731.5 angstrom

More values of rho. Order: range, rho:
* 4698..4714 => 1.11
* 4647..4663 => 1.05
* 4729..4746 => 1.08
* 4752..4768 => 1.09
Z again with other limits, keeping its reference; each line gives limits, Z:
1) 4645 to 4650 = -1.03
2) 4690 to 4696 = -1.00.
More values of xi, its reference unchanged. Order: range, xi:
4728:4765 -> 4731.5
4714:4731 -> 4730.0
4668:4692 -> 4670.0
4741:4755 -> 4746.5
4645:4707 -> 4706.0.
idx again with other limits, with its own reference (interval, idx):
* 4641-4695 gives 4670.0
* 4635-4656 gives 4649.0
